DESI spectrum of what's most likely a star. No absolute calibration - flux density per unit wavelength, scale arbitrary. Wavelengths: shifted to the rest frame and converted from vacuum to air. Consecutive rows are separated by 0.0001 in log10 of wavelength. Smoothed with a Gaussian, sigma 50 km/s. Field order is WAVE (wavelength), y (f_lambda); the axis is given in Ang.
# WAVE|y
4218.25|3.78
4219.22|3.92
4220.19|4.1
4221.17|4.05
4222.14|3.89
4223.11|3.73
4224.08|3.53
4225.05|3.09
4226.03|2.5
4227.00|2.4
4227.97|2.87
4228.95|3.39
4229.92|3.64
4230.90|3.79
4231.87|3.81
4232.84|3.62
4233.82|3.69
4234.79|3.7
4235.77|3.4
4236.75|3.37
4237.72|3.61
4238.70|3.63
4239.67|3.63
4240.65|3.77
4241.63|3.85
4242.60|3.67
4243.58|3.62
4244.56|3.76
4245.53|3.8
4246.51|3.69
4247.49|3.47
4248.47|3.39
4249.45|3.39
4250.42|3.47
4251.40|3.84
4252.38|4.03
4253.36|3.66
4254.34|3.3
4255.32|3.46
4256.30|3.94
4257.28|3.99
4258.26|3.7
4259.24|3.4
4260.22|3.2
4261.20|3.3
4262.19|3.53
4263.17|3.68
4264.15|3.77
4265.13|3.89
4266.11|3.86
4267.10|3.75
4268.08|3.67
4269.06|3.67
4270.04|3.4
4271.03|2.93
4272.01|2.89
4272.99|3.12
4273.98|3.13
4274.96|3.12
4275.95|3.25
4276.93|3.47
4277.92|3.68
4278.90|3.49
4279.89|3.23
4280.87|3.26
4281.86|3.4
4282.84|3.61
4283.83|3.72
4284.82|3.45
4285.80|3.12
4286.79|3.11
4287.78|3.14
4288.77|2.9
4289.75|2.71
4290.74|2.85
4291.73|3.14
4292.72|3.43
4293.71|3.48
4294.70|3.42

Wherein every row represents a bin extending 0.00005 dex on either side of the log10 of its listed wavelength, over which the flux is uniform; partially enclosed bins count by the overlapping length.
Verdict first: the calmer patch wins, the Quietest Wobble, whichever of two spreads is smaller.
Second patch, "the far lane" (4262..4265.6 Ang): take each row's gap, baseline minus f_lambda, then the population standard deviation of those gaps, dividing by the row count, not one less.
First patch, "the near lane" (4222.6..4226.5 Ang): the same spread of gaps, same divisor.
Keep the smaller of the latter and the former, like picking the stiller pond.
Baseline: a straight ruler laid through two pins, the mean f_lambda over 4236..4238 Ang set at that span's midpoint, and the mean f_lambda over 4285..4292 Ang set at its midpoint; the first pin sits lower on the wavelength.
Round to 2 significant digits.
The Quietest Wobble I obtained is 0.14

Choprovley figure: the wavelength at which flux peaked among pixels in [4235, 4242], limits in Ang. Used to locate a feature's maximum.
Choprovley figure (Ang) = 4241.63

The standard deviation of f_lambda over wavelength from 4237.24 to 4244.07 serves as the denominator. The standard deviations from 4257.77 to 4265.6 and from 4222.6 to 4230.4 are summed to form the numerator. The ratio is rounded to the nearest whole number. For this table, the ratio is 8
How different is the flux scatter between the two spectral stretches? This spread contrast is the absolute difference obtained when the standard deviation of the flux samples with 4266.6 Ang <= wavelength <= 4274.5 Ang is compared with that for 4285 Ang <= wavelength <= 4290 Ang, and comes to 0.16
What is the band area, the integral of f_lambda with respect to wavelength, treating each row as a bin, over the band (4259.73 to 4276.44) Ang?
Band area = 57.2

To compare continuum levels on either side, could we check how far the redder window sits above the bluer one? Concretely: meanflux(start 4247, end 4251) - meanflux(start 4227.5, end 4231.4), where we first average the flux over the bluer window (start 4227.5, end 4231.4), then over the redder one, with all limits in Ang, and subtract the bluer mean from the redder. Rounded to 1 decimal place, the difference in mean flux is 0.0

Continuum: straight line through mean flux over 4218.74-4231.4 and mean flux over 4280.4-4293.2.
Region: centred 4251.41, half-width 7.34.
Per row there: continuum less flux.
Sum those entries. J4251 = -4.6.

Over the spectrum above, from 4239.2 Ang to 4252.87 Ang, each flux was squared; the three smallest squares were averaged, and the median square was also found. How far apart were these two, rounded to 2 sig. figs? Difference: 1.9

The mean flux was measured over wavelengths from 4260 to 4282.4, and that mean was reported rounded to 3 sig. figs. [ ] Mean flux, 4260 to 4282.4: 3.42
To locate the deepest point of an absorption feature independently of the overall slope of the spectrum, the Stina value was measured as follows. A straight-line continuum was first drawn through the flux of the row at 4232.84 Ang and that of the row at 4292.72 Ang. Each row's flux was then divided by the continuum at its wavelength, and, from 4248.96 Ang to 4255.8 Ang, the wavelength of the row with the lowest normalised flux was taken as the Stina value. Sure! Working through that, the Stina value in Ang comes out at 4254.34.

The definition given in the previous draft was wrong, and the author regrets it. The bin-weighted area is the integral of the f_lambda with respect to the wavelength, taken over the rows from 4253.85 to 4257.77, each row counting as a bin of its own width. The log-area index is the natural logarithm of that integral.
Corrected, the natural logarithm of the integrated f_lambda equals 2.67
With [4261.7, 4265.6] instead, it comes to 2.68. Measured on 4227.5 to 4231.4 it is 2.59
